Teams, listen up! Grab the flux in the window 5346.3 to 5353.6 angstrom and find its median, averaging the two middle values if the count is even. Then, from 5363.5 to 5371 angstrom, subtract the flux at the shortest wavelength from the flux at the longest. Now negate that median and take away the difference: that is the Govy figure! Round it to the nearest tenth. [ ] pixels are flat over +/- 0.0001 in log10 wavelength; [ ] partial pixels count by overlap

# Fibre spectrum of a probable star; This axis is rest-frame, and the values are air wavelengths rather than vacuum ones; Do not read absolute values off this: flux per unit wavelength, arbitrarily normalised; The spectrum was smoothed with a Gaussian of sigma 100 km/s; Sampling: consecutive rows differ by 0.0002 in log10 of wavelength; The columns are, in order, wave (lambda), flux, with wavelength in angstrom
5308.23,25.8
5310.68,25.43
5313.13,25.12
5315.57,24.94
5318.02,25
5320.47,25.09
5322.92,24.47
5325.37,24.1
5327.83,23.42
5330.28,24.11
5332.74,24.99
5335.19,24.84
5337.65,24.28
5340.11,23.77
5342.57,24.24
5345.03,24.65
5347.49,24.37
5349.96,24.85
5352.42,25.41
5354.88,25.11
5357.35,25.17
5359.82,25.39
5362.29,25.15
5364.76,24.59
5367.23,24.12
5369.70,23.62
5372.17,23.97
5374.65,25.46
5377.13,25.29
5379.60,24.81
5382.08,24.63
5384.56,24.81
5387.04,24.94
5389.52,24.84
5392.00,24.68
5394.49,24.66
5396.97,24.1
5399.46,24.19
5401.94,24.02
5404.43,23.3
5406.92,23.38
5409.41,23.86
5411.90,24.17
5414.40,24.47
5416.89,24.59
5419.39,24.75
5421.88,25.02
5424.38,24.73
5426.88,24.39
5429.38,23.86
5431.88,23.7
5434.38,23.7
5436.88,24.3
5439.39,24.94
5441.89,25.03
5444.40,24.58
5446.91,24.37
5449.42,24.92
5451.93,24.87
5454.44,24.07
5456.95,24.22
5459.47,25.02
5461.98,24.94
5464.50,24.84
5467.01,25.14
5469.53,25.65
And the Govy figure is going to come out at -23.9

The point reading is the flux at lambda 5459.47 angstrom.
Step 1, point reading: 25.02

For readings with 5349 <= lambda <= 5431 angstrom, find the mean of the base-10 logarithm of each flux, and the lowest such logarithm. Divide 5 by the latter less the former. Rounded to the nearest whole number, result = -221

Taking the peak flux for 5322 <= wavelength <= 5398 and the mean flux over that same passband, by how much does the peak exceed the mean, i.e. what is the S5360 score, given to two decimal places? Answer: 0.85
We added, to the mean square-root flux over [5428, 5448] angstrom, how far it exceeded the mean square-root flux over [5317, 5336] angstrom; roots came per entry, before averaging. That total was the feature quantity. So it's 4.91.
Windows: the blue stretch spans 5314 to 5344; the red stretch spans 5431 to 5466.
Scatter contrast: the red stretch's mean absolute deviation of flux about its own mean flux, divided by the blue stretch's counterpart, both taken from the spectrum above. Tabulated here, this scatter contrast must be 0.90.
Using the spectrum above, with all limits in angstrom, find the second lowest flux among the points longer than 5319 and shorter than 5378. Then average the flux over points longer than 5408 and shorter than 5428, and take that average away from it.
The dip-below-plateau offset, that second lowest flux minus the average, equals -0.9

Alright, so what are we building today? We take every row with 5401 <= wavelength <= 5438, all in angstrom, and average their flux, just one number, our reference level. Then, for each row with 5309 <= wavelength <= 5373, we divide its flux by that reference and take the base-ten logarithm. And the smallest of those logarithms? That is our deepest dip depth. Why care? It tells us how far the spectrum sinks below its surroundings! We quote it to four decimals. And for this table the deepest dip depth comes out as -0.0133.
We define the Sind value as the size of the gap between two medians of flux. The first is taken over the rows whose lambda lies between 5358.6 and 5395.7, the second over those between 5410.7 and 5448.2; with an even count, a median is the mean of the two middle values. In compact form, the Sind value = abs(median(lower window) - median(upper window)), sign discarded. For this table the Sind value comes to 0.34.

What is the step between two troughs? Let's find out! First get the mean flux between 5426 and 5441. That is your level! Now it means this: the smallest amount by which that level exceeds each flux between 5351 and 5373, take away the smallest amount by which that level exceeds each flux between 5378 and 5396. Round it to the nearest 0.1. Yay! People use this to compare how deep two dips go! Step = -0.5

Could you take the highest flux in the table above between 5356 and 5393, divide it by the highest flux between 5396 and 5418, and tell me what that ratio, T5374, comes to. 1.04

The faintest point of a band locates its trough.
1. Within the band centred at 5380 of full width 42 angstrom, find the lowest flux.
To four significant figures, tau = 23.62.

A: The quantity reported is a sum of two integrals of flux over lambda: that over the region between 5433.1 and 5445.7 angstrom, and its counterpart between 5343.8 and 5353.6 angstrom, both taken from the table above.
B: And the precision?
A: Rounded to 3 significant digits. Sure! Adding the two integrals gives 552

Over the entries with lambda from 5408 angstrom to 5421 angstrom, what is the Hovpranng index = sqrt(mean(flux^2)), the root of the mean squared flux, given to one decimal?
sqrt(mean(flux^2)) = 24.4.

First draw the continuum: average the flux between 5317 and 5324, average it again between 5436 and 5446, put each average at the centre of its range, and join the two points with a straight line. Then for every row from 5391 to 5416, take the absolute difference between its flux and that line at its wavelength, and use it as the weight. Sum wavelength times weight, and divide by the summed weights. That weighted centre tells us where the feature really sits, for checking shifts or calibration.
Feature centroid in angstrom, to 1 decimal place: 5404.9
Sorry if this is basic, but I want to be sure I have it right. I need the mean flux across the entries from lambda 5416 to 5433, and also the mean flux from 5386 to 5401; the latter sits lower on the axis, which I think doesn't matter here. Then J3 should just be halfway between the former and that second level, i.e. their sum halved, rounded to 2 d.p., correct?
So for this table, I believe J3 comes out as 24.50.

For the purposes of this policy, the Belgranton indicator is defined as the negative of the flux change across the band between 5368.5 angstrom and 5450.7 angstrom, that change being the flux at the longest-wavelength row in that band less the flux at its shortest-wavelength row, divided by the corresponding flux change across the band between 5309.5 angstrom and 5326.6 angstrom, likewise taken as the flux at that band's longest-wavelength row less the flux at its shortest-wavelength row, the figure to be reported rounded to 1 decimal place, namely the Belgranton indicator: 1.0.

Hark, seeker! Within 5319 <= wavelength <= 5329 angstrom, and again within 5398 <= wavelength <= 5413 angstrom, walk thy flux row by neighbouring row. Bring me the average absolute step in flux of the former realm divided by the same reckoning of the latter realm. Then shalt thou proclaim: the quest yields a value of 1.6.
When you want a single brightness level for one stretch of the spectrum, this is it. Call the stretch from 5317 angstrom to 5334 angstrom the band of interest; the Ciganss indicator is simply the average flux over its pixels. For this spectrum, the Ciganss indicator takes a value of 24.45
